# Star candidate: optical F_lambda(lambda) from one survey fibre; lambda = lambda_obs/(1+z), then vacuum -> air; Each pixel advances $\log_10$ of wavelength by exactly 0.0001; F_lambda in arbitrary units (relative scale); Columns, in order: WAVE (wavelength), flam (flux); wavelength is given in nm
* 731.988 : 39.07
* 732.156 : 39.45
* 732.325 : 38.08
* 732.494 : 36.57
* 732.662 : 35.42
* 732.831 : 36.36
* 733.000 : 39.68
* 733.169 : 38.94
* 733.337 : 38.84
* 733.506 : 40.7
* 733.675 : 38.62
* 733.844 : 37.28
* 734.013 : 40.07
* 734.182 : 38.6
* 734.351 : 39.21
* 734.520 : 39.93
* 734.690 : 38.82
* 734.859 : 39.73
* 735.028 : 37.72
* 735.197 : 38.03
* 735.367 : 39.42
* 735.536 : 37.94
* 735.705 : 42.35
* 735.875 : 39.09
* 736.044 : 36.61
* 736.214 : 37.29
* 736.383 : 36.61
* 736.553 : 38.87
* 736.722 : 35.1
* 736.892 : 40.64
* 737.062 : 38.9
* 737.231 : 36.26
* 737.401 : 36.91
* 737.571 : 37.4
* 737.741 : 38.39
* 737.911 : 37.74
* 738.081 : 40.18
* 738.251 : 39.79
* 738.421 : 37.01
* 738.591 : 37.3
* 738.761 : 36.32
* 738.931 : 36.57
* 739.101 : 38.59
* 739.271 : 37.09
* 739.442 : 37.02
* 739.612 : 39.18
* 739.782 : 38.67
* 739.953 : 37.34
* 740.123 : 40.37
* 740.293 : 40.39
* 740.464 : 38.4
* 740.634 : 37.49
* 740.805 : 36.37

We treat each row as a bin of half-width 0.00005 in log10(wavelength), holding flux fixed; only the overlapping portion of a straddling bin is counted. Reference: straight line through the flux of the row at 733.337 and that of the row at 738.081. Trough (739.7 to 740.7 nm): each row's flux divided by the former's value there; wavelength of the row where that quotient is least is 740.634 nm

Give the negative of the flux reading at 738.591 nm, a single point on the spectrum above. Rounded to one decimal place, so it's -37.3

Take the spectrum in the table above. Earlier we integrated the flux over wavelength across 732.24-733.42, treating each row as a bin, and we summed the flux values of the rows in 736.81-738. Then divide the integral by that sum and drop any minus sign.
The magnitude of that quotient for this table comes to 0.167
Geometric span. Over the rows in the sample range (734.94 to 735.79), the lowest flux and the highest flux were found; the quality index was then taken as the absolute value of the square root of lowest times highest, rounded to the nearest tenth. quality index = 40.0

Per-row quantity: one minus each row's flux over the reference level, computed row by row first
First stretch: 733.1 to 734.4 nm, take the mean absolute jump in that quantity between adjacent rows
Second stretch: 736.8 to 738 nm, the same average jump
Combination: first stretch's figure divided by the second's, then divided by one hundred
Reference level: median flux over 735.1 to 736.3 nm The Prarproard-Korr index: 0.012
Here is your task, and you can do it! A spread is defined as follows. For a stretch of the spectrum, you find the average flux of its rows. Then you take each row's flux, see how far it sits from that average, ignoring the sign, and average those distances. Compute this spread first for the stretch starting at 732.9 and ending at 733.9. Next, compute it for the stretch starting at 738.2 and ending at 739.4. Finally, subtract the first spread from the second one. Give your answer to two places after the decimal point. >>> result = 0.17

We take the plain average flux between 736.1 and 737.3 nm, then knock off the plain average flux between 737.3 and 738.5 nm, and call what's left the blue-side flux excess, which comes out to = -0.5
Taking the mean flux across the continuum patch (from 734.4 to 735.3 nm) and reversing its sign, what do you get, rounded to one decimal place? -38.8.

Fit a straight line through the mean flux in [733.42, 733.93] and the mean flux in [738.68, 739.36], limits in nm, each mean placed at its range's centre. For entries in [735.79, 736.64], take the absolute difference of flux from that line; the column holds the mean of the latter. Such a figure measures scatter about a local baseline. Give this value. 1.1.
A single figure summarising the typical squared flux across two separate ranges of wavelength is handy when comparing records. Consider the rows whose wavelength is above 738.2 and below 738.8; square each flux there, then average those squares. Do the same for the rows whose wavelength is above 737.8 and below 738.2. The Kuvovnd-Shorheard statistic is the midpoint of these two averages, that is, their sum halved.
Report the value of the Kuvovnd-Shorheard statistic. 1468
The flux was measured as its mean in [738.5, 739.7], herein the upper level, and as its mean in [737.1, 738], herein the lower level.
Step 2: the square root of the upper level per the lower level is 1.00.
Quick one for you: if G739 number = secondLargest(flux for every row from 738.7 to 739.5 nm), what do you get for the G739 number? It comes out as 37.09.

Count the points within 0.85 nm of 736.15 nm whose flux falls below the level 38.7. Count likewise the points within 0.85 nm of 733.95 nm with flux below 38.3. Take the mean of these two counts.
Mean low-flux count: 3.0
